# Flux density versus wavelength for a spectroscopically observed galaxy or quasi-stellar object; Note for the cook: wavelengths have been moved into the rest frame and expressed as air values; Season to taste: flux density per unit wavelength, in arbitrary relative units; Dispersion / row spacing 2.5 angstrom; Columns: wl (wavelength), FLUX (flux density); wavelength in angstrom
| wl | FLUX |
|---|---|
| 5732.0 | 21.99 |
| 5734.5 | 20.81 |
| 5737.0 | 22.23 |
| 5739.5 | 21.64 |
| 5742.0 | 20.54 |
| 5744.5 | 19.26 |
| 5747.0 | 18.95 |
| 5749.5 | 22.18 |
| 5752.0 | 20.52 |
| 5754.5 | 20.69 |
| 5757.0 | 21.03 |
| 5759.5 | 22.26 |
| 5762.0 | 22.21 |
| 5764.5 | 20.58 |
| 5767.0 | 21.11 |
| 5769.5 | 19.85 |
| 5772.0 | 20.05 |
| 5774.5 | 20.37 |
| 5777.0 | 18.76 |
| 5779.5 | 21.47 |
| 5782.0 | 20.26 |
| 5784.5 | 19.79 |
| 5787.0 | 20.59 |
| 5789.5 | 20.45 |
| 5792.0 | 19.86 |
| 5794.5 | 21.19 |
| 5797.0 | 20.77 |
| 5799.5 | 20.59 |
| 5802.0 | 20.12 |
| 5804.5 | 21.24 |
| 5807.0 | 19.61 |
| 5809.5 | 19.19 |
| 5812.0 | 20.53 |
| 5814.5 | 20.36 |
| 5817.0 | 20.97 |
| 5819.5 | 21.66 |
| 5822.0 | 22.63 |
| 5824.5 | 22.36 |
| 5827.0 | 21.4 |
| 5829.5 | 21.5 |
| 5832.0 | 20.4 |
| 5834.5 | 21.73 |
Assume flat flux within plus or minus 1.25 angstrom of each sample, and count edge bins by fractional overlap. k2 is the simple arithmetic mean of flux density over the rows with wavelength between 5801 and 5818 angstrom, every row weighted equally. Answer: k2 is 20.3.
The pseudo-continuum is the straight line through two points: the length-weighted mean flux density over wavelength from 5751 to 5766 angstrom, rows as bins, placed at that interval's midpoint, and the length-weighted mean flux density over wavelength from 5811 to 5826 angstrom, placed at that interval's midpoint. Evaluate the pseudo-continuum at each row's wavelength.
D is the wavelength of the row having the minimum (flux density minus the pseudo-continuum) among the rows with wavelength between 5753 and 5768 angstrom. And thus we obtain 5764.5 angstrom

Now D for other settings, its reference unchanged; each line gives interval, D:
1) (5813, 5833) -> 5832.0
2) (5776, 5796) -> 5777.0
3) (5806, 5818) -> 5809.5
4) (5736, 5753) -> 5747.0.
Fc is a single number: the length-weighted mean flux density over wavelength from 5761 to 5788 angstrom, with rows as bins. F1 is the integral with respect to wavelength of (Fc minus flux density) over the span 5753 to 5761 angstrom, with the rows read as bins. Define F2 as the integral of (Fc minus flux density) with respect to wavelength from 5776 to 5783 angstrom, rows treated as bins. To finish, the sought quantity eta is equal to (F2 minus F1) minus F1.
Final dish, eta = 16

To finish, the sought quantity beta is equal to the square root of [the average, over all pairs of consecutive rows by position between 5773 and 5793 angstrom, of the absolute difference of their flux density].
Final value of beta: 1.04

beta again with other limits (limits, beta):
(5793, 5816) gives 0.85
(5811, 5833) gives 0.78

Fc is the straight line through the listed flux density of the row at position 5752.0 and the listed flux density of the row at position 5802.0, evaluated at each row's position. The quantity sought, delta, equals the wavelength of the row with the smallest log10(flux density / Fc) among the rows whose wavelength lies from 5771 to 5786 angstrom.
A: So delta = 5777.0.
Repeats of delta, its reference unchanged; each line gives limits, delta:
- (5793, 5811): 5809.5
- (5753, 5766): 5764.5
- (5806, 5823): 5809.5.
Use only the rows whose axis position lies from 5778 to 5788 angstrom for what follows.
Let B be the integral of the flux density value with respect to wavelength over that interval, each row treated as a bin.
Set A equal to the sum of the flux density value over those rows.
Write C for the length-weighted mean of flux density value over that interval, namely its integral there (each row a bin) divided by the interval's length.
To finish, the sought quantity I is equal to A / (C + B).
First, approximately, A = 82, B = 205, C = 20.5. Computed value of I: 0.364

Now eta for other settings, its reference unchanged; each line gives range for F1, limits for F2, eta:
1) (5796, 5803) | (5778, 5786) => 1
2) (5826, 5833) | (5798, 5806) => 8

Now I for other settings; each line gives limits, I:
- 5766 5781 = 0.375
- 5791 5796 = 0.333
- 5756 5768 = 0.384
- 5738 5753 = 0.374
